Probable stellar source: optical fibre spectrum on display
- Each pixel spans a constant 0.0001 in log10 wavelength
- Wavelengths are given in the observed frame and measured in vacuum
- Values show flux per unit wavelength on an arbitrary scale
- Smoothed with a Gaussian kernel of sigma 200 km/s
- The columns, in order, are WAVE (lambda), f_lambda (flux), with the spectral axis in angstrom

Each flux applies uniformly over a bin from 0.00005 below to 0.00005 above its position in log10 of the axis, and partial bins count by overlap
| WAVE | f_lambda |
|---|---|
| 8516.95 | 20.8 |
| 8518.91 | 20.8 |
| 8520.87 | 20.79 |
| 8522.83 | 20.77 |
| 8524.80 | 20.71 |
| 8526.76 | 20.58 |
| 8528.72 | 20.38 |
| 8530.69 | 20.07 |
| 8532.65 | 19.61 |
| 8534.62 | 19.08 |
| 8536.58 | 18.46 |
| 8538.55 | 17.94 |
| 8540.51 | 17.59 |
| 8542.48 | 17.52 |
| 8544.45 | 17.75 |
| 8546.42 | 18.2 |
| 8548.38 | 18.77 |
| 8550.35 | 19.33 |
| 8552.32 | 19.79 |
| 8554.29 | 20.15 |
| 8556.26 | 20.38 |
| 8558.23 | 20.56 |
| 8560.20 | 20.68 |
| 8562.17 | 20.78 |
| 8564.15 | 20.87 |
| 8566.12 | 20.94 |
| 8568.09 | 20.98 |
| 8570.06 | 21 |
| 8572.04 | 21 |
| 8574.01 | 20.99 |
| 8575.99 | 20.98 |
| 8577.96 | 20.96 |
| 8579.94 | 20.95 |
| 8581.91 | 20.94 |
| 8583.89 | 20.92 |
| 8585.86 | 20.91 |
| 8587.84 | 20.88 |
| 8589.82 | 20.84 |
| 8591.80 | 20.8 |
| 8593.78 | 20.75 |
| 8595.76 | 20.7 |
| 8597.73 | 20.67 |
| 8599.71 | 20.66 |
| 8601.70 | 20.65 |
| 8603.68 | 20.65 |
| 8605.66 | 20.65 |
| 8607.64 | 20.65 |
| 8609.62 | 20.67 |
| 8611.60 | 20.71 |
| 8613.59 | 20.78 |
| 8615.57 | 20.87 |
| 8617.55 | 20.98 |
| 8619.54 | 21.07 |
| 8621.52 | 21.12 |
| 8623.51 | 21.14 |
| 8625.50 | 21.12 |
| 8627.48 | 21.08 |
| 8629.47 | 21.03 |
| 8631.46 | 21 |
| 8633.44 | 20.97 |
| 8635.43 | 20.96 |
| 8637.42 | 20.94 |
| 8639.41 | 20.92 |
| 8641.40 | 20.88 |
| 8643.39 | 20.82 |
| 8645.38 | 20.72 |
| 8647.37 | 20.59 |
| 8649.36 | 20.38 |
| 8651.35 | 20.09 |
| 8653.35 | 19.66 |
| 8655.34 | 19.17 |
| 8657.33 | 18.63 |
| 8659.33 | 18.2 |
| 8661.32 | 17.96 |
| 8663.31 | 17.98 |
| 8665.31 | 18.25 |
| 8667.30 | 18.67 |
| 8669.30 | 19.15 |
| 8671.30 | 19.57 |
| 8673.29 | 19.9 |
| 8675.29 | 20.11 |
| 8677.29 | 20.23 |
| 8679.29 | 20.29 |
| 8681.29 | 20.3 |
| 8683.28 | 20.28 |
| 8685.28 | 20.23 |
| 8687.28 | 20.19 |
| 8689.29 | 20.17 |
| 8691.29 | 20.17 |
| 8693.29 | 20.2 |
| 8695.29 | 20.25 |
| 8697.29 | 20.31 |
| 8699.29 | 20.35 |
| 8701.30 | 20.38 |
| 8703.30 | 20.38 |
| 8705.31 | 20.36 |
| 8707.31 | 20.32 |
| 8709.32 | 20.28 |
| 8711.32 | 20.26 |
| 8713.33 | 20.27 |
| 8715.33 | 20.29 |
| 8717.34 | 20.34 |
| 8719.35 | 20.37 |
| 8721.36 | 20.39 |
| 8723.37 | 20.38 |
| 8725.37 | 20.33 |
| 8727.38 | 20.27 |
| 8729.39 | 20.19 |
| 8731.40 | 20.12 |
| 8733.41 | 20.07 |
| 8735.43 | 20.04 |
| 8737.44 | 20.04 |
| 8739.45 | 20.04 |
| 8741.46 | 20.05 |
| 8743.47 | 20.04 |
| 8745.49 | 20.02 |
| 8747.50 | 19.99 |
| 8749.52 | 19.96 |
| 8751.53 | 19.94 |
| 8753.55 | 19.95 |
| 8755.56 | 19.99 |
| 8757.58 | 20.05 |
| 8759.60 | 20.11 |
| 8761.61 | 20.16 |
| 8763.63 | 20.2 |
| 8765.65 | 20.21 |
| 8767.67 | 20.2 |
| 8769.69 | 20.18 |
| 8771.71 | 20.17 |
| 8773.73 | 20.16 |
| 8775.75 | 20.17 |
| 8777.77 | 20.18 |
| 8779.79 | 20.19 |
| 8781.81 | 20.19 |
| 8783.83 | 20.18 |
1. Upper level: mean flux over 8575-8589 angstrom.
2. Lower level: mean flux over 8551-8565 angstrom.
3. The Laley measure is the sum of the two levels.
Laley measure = 41.4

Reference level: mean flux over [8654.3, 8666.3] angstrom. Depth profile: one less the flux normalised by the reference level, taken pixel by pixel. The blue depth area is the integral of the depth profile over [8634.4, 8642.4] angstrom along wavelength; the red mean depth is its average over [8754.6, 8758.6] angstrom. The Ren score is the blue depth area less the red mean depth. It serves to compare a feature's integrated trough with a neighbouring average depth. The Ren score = -1.02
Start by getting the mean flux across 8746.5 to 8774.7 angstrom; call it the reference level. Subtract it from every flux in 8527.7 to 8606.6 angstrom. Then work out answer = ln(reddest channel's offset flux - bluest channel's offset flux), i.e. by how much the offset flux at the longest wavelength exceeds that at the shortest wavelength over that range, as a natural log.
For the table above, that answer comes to -1.3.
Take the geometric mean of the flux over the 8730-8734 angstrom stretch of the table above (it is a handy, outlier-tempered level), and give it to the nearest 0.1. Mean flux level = 20.1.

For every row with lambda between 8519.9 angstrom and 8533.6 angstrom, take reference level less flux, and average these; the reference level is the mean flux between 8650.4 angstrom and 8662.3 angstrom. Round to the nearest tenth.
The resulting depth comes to -1.5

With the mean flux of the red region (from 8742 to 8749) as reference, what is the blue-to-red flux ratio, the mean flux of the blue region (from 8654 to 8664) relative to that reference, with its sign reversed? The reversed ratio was -0.92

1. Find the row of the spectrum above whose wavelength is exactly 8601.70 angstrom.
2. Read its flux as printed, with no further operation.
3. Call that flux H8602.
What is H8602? 20.65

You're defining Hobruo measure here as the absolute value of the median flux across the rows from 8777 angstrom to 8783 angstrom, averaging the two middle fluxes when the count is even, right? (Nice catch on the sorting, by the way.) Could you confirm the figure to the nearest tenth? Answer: 20.2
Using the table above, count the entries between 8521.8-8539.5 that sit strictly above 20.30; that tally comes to 4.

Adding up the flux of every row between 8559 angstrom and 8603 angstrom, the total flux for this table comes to 459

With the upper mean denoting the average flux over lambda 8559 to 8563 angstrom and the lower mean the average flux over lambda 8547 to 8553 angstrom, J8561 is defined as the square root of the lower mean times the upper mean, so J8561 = 20.0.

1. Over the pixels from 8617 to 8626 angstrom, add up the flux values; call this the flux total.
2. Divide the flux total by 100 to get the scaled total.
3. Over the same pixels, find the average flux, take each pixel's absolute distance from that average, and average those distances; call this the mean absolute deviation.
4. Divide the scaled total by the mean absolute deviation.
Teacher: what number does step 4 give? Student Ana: 22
